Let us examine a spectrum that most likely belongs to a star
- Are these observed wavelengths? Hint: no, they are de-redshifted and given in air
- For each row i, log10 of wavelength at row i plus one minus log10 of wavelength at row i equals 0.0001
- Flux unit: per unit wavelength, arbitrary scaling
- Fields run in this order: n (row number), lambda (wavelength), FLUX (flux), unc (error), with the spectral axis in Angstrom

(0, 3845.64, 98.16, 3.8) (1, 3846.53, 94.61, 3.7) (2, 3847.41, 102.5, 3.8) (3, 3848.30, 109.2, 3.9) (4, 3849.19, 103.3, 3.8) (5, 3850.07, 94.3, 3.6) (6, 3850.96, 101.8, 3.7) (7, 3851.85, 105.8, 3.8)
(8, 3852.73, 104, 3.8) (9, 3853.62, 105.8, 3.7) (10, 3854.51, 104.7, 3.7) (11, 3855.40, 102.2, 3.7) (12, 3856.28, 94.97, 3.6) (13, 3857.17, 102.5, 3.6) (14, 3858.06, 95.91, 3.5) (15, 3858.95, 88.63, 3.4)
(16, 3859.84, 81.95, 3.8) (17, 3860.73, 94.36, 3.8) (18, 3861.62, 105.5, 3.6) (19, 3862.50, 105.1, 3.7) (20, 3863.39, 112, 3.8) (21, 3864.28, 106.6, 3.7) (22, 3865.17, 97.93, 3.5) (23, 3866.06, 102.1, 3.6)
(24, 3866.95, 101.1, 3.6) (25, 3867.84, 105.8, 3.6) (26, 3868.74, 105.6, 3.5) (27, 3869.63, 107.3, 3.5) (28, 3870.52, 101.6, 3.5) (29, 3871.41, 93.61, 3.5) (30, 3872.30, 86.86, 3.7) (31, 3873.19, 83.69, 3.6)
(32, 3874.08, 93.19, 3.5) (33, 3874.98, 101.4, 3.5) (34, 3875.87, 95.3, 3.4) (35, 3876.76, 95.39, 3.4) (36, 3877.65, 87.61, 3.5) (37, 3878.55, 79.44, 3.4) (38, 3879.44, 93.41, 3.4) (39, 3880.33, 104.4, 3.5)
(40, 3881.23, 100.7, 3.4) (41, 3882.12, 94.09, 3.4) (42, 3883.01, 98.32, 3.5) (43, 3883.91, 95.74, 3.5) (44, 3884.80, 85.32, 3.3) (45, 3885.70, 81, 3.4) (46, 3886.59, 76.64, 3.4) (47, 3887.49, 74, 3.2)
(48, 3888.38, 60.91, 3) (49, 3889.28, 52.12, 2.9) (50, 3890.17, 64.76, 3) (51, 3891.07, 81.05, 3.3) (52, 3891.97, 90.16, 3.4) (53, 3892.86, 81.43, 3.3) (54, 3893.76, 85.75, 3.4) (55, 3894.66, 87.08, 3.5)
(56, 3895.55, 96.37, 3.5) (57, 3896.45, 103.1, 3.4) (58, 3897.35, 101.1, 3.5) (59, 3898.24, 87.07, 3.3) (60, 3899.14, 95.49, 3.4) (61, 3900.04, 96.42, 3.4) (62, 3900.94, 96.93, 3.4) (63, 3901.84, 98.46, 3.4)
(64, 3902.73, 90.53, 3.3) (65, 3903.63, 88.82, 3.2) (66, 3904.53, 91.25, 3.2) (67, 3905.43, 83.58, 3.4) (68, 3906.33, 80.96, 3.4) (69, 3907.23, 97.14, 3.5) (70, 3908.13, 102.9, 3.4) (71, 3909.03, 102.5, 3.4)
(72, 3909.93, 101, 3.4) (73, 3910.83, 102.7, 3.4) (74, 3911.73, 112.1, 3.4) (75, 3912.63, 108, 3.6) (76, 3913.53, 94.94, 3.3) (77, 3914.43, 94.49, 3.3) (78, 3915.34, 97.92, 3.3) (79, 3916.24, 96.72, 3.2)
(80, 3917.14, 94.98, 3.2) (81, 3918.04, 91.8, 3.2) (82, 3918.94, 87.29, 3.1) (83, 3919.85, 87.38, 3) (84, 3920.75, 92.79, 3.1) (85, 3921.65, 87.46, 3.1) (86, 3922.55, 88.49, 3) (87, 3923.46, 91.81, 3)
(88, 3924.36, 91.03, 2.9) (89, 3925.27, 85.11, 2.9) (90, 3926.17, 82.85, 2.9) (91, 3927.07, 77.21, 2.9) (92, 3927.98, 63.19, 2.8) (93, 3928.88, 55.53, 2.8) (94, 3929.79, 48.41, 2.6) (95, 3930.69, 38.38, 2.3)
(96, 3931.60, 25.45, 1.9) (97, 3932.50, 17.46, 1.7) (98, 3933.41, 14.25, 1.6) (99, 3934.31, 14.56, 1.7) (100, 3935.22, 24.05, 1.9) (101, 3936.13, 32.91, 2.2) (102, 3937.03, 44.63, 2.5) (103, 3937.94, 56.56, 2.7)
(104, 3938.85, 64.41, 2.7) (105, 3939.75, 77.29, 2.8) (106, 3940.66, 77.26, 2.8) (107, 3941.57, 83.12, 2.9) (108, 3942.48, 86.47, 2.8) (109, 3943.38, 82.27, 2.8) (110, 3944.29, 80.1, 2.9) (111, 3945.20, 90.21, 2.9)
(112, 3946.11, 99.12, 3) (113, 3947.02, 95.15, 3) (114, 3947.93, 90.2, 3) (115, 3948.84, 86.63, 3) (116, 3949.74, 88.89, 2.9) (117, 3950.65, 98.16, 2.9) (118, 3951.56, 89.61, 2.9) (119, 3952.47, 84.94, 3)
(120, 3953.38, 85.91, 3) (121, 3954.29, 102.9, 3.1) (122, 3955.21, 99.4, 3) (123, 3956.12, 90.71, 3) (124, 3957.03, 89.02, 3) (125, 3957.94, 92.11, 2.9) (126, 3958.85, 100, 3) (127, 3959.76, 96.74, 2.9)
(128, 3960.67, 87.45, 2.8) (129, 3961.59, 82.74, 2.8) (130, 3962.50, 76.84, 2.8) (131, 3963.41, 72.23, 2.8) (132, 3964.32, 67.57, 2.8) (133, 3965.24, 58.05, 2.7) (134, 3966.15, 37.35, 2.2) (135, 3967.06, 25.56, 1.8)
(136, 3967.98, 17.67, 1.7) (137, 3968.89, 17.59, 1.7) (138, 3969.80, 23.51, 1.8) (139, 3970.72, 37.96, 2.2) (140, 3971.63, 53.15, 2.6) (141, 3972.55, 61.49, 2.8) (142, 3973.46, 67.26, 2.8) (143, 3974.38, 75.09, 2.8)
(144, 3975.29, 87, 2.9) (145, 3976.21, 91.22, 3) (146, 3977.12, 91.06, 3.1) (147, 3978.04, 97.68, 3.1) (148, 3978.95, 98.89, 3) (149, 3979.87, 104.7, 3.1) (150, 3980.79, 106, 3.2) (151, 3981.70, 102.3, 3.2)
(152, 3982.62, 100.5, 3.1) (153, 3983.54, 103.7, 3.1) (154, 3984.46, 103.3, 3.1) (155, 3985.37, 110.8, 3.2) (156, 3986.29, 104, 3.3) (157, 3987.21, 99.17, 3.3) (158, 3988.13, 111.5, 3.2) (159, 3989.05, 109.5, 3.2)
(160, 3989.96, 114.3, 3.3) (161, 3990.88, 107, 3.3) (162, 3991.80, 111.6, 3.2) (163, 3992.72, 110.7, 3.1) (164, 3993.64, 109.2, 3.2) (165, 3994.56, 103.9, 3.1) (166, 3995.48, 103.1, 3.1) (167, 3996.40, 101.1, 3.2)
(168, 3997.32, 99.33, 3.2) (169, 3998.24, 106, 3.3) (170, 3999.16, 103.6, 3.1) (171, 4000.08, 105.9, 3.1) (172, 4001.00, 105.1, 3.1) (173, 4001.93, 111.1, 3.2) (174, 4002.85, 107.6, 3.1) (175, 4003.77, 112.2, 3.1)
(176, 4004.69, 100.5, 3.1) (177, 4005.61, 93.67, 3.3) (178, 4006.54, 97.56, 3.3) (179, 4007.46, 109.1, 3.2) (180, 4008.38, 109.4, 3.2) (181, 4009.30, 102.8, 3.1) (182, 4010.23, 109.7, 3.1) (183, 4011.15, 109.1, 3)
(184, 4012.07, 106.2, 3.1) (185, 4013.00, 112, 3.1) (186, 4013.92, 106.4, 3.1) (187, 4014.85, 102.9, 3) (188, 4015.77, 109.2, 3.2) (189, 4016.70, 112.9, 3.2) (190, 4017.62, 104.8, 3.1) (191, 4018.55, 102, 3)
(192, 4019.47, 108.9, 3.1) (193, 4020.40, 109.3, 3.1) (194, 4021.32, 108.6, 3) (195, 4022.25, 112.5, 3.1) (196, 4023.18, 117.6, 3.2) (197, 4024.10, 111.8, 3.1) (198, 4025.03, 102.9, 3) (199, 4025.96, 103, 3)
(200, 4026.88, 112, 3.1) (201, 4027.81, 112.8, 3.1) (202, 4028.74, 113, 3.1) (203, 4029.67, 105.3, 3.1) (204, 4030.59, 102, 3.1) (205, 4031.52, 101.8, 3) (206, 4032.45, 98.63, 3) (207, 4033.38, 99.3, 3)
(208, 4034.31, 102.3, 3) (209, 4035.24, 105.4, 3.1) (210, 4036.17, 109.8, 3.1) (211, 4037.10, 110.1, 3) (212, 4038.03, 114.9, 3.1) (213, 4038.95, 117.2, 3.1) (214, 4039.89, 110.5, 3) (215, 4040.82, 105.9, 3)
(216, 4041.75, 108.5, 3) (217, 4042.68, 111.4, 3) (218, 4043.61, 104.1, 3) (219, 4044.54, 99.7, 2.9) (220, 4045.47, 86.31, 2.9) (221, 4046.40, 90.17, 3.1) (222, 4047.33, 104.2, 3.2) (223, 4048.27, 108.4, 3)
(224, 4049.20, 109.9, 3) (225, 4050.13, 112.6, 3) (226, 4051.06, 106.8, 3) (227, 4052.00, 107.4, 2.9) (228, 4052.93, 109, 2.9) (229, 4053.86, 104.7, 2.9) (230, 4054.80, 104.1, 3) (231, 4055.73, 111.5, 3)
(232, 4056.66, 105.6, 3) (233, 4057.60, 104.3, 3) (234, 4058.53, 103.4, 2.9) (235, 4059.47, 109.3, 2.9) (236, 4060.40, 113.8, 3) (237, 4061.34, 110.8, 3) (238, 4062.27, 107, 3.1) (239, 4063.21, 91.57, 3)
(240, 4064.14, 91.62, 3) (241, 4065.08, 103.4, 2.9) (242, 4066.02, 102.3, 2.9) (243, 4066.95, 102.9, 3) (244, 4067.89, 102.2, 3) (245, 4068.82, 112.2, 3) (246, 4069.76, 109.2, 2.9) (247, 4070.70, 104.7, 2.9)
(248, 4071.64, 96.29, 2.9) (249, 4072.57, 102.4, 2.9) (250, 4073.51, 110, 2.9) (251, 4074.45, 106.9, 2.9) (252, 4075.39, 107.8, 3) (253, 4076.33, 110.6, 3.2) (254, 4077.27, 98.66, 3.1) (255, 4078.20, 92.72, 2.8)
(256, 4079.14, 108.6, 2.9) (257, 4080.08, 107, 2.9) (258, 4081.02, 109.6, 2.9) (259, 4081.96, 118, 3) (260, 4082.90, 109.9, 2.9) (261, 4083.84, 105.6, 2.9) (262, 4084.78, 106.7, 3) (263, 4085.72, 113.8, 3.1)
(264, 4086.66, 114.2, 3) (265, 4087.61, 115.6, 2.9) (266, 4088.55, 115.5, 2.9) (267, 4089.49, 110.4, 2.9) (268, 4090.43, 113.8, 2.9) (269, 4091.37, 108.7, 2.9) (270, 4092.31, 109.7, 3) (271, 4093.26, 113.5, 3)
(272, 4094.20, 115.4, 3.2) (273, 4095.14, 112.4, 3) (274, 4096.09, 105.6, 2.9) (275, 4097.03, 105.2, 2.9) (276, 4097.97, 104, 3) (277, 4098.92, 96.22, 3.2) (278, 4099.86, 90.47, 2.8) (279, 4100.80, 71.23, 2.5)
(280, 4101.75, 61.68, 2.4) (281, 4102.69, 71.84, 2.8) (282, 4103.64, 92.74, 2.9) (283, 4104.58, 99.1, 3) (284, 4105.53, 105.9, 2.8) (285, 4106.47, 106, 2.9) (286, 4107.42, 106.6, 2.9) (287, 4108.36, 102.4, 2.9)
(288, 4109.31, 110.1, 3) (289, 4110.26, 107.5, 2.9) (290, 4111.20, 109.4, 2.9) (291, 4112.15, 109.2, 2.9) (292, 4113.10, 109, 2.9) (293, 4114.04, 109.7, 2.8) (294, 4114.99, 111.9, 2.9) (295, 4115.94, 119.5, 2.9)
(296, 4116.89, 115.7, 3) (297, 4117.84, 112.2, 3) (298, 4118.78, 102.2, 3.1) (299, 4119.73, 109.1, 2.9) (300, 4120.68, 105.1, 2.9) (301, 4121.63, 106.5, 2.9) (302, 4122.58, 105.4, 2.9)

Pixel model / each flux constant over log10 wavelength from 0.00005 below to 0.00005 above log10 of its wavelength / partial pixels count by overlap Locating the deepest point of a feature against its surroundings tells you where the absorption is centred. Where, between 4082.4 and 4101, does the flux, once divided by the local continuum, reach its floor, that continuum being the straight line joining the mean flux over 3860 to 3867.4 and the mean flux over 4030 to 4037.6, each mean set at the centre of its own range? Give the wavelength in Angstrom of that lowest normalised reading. 4100.80 Angstrom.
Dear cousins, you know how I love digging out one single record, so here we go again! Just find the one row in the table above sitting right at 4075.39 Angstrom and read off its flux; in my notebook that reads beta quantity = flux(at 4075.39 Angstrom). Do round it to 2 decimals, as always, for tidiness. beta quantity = 107.80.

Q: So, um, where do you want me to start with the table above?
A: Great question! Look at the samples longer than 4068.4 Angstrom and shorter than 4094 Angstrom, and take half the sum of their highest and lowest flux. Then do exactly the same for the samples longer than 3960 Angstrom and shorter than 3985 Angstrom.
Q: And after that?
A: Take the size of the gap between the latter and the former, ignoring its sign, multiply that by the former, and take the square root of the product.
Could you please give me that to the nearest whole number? 68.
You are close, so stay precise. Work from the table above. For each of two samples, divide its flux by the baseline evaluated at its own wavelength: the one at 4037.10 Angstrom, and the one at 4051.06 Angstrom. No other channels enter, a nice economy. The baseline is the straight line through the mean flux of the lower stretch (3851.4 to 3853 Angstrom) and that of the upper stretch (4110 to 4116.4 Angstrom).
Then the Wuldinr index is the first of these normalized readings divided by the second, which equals 1.03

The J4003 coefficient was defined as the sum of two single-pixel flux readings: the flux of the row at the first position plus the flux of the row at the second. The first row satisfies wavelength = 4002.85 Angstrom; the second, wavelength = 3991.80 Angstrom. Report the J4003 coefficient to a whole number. 219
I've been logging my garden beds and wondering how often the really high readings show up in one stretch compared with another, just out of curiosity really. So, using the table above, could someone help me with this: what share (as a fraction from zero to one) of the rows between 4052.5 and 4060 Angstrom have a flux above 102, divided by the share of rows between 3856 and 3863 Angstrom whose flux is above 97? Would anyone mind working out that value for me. 2.7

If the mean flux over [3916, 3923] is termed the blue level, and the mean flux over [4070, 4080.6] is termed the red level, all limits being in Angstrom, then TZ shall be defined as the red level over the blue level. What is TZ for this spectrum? 1.15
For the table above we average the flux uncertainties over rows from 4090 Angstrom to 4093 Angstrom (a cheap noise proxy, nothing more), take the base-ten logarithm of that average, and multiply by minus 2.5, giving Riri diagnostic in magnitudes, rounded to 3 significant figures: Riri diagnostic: -1.17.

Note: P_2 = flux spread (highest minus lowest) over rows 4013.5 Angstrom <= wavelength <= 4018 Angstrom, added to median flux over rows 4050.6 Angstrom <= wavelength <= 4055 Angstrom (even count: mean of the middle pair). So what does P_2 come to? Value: 117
